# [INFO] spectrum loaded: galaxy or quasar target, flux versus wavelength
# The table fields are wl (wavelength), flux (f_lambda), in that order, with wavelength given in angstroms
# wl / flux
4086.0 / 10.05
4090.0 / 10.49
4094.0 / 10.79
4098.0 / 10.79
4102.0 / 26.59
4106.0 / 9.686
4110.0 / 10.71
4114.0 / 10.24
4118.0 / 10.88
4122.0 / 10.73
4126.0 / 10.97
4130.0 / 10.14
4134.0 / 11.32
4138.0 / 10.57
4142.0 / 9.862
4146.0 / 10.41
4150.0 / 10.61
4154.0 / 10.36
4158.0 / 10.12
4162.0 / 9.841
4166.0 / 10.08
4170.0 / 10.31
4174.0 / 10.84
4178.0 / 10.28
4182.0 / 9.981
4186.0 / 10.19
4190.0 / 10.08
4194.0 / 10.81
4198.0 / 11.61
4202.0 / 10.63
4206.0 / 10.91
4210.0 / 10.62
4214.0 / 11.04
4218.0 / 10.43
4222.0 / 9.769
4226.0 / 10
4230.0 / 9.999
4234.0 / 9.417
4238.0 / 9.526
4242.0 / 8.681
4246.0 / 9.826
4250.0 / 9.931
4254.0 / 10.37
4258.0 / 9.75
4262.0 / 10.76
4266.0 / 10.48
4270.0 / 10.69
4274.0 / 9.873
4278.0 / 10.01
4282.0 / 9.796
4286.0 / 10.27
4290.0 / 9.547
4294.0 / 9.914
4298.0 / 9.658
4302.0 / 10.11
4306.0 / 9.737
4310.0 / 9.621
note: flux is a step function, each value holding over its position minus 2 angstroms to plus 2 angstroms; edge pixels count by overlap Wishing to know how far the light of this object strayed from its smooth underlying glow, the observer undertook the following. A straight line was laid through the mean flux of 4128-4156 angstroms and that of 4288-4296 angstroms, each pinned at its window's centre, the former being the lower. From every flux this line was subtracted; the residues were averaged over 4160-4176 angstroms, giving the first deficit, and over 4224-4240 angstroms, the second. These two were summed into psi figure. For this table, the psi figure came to -0.4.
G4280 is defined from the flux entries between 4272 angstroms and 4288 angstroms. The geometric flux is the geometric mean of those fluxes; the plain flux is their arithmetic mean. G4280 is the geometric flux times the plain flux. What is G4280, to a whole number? 100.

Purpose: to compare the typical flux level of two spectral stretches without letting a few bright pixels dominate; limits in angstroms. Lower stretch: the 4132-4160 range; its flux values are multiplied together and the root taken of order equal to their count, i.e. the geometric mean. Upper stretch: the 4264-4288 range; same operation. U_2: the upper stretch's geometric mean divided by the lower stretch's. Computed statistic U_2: 0.97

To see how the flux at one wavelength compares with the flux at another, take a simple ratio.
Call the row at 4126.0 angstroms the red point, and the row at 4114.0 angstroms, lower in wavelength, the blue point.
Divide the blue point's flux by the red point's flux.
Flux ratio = 0.93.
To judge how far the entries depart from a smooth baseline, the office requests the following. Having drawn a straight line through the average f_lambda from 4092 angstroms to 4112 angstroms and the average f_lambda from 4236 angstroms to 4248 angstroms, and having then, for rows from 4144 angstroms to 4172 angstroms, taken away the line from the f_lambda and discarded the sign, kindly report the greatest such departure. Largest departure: 2.0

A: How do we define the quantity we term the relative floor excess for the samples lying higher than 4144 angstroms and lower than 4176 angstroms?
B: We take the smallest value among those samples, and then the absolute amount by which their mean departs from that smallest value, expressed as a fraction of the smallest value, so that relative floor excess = 0.049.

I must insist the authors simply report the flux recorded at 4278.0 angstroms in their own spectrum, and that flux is 10.01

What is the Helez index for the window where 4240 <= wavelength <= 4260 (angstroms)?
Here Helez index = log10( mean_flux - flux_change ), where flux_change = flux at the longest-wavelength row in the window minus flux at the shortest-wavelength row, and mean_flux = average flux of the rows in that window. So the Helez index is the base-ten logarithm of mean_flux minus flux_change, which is 0.94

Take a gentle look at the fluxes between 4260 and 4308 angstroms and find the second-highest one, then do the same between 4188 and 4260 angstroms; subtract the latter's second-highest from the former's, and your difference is -0.35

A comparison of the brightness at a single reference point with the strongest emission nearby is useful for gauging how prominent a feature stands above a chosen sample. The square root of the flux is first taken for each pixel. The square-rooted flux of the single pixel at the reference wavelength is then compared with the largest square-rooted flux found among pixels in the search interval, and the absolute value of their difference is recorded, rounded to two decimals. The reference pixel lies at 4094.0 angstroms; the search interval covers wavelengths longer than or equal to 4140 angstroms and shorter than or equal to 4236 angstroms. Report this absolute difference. 0.12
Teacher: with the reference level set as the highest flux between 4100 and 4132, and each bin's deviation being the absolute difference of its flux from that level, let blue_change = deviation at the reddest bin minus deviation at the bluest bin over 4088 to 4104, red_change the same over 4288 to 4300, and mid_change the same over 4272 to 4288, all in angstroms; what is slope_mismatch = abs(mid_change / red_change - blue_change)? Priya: 19.7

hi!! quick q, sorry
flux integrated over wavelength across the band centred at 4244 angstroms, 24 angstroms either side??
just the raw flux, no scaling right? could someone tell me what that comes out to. 474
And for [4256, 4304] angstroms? 483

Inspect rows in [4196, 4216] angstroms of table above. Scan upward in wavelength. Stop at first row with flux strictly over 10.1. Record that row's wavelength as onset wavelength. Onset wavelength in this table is 4198.0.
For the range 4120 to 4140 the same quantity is 4122.0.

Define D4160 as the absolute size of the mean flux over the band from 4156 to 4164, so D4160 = 10.0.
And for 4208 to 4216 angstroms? 10.8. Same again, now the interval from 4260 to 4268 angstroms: 10.6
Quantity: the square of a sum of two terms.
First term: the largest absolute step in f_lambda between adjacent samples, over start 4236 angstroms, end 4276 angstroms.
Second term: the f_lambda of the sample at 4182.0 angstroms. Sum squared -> 124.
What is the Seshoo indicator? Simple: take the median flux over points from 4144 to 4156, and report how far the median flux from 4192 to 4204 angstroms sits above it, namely 0.40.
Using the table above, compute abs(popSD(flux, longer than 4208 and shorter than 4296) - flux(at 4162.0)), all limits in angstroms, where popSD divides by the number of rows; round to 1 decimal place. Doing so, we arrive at 9.3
